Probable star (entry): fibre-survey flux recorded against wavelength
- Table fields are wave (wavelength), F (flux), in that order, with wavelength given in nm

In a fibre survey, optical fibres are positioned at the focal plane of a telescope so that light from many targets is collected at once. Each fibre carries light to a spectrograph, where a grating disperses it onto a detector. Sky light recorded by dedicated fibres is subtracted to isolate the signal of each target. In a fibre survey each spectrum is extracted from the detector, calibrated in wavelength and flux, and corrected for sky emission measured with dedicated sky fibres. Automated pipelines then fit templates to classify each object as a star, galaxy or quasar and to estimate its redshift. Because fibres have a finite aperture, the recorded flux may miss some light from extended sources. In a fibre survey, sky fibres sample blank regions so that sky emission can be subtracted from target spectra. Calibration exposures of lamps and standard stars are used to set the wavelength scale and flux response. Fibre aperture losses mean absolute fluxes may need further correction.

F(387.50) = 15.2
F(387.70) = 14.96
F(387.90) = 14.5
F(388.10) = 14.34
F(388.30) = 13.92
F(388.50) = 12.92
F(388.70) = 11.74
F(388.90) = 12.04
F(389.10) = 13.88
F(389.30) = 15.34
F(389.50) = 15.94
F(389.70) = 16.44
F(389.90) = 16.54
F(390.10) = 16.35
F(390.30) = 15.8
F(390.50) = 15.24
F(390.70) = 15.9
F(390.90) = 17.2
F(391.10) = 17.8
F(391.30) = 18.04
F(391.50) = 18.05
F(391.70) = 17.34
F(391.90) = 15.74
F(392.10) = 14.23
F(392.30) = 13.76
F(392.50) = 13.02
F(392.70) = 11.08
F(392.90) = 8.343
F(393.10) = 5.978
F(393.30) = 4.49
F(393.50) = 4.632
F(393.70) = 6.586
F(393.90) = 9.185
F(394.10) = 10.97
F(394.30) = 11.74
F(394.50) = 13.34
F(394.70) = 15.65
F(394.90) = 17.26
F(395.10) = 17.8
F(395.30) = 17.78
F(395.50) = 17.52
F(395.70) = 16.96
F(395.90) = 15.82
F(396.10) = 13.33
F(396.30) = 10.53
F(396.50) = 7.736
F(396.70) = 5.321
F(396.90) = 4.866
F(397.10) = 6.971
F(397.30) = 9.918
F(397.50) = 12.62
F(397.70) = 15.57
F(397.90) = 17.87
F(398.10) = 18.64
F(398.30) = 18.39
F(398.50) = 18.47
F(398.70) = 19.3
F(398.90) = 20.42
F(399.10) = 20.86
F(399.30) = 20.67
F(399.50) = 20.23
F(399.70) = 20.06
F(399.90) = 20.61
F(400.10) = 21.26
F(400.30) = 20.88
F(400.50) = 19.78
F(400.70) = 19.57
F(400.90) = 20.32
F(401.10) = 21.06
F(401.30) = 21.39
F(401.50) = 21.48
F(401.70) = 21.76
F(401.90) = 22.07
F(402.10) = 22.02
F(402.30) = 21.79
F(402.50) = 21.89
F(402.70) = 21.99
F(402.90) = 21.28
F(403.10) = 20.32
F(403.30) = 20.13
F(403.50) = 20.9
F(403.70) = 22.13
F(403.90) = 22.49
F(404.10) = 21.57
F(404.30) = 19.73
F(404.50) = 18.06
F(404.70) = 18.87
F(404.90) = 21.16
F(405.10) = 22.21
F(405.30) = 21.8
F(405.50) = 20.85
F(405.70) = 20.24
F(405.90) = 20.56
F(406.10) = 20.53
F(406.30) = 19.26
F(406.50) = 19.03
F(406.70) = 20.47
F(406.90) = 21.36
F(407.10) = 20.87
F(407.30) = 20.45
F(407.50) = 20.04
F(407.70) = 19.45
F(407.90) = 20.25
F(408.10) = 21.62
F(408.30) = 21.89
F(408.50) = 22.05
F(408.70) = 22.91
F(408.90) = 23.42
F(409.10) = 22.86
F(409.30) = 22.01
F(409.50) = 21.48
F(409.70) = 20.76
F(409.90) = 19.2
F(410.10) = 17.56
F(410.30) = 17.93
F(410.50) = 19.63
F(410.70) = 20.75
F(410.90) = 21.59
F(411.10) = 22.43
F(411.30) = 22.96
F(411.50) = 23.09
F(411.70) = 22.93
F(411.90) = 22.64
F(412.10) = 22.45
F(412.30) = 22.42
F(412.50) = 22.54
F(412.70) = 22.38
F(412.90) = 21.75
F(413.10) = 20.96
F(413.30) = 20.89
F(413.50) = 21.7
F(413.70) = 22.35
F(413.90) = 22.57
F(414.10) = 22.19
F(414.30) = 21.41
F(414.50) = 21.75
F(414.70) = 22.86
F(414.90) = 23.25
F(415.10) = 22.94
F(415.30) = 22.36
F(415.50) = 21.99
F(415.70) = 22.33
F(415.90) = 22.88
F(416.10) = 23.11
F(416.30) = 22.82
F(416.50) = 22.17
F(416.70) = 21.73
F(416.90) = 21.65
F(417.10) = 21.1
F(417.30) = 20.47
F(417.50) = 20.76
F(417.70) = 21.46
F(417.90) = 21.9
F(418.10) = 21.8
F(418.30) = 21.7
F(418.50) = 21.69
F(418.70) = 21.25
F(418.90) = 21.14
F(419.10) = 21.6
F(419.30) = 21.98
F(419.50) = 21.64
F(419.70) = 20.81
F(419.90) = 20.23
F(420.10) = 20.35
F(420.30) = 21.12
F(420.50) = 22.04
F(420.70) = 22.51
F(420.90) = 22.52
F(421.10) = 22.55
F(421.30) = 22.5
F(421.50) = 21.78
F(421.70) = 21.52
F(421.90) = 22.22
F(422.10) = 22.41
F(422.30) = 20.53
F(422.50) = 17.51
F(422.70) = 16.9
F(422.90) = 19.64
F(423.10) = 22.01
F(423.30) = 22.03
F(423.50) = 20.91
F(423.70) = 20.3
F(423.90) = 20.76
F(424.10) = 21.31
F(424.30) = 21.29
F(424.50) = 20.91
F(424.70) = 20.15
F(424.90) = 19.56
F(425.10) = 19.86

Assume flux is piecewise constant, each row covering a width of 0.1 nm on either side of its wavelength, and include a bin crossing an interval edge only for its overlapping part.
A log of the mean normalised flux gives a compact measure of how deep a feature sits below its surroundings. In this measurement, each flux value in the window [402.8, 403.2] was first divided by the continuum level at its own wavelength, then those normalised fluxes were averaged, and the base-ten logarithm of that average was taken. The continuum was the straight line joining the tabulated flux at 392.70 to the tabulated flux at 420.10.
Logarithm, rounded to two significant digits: 0.15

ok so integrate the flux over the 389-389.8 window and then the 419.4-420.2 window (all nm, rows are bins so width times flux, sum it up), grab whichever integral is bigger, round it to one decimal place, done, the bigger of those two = 16.6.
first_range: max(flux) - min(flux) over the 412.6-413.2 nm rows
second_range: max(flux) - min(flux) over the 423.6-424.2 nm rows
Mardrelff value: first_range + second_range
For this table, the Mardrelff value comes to 2.4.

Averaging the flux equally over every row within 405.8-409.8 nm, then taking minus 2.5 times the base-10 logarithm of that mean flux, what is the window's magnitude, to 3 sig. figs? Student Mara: -3.31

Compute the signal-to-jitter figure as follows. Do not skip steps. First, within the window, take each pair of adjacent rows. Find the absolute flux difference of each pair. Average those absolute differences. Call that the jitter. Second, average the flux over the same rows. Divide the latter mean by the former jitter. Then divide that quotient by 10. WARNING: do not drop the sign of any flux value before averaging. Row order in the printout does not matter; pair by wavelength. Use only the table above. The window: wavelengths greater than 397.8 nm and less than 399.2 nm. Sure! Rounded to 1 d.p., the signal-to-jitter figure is 3.3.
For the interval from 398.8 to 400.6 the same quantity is 4.2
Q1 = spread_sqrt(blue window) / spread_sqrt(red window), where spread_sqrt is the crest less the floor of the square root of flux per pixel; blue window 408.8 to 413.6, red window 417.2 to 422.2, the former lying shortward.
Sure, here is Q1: 2.6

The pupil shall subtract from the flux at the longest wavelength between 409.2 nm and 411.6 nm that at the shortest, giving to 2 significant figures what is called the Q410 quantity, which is 1.1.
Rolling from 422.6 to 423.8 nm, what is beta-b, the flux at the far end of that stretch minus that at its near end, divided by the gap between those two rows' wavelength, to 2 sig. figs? 3.4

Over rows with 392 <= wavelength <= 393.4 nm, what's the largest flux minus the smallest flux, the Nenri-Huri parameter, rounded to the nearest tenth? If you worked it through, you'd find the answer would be 9.7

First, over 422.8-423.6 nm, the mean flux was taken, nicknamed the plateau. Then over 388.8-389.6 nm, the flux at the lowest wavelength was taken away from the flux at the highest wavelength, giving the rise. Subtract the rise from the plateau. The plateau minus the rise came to 17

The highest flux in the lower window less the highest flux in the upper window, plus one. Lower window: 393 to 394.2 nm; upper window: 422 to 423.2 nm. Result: -10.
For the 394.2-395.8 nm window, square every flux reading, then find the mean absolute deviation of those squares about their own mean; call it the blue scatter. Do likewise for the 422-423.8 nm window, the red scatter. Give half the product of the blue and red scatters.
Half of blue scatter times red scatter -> 1623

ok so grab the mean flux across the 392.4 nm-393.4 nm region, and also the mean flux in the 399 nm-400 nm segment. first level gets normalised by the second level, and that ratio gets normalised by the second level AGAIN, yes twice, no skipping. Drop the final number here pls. 0.020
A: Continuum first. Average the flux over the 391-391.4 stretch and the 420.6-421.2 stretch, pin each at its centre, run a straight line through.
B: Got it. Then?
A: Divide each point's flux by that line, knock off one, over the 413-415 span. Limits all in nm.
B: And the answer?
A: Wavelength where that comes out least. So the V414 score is 413.30 nm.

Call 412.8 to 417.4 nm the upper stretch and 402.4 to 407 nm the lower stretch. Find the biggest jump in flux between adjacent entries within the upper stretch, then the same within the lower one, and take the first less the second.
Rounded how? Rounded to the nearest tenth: -1.2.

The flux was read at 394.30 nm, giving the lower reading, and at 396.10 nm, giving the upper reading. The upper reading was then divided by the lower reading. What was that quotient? 1.14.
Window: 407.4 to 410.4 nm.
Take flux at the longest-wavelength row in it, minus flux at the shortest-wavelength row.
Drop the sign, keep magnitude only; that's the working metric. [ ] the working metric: 2.1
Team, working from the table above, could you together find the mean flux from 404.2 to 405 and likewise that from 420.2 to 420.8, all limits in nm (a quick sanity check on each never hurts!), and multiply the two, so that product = 426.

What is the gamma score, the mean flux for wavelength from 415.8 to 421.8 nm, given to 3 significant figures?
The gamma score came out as 21.7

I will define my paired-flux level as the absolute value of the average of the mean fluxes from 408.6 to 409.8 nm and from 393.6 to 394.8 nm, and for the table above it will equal 16.7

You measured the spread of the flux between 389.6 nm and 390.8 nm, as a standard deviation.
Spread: 0.5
